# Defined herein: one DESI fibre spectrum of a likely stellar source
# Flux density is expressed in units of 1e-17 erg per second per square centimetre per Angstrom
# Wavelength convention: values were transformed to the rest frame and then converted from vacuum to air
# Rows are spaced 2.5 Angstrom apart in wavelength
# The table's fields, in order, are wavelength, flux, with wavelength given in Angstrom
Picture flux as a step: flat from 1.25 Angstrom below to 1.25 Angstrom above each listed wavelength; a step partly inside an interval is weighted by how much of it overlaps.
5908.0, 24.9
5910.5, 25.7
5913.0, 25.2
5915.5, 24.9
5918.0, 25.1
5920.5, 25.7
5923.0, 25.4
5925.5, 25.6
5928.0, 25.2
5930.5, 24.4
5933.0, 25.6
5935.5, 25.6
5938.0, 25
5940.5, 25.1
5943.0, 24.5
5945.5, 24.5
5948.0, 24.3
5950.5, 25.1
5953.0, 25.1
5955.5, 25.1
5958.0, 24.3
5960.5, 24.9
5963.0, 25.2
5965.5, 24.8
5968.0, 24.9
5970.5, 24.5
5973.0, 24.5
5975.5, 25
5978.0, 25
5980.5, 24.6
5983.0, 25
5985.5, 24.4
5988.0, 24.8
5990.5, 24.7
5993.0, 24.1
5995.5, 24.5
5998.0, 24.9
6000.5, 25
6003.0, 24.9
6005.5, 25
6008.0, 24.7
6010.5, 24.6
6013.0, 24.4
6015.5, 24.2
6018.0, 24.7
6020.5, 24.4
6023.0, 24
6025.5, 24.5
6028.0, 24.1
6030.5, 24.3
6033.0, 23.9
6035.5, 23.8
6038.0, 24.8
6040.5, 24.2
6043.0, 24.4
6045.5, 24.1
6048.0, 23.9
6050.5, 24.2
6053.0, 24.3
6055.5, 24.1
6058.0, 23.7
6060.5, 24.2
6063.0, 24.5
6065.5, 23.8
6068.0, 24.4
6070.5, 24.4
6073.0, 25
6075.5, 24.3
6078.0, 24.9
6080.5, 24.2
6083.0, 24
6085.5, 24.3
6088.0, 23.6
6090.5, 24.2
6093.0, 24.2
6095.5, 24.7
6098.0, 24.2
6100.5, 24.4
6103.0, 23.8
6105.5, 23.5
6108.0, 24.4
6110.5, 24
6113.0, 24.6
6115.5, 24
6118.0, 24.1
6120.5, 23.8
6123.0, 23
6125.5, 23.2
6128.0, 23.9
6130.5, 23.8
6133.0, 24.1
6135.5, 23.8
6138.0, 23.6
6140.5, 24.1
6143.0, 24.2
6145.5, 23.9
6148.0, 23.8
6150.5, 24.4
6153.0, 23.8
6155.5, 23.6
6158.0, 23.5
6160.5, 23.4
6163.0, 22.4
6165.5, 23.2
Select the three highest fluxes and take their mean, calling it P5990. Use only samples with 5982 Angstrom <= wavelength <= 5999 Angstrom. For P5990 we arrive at 24.9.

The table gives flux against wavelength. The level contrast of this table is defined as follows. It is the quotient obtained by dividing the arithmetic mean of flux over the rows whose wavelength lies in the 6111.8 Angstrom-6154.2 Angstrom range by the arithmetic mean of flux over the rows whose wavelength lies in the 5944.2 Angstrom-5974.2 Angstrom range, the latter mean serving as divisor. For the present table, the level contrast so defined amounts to 0.96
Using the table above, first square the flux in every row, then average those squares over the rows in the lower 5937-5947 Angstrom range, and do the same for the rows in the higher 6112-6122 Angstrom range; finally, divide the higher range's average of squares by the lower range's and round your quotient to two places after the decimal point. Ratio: 0.95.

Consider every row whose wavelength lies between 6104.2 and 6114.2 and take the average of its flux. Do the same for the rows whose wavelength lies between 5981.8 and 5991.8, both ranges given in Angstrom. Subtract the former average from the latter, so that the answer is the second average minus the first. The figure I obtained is 0.60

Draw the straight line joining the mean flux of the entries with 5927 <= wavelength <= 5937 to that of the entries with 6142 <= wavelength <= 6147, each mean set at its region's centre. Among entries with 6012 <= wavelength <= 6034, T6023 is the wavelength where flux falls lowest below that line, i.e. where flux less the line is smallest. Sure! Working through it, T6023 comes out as 6033.0 Angstrom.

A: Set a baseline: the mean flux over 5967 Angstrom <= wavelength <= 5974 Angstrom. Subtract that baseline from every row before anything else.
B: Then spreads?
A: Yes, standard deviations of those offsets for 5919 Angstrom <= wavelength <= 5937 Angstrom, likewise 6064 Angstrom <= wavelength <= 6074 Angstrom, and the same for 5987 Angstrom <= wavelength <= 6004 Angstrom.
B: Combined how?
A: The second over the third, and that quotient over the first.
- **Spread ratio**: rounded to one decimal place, 3.5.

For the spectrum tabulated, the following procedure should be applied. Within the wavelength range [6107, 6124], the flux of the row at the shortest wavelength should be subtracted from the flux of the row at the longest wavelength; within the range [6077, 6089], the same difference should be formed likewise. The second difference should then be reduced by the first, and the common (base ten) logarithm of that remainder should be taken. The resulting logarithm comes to -1.0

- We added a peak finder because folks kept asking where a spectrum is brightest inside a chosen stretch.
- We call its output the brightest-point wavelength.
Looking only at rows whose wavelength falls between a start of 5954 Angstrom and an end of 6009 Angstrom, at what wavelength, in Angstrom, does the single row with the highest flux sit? 5963.0 Angstrom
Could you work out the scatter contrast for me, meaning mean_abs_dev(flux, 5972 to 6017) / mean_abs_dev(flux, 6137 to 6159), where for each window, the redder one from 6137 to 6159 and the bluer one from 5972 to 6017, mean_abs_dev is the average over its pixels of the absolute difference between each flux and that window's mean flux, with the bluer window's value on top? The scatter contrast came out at 0.99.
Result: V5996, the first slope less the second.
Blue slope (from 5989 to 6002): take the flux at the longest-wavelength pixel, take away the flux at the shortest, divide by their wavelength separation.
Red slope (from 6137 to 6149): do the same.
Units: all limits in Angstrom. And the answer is 0.010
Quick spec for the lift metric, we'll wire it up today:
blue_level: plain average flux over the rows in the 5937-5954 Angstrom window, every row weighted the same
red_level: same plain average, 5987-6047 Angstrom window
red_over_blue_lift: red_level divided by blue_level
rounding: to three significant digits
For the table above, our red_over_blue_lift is 0.986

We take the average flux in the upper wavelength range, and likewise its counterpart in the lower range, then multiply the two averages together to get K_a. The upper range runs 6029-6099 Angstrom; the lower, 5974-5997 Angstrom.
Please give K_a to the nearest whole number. 598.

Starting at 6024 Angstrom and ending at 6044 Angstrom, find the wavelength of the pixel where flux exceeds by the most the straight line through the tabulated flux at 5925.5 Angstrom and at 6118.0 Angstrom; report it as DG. 6038.0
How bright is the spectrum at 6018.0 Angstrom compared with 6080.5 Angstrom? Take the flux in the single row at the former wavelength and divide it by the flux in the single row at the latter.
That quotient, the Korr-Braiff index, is 1.02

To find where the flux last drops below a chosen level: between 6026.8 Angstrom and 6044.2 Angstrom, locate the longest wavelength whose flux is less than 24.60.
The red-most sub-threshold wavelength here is 6043.0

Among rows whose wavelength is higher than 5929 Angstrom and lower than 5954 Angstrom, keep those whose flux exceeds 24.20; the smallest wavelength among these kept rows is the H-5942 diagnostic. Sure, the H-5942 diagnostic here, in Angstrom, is 5930.5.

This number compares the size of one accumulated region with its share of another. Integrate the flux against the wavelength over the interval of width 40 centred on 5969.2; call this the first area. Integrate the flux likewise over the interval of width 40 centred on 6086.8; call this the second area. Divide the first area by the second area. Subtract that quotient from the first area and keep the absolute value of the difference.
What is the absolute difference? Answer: 992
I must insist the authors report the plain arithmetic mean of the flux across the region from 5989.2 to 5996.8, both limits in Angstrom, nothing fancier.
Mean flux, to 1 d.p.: 24.4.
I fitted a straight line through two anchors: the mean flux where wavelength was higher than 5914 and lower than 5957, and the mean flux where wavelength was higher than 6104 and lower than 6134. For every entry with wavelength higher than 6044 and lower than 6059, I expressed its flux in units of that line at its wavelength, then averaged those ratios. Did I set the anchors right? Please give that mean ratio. 0.99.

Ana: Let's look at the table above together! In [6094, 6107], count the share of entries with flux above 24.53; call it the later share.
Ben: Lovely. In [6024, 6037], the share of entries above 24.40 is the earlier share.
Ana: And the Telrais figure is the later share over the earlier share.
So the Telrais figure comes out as 1.0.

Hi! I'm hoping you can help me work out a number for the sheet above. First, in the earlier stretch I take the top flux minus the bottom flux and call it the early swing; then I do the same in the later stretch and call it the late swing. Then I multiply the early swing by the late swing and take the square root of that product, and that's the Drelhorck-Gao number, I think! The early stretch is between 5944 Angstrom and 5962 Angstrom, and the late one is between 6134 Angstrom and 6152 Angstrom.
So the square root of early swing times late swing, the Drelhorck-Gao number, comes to 0.80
